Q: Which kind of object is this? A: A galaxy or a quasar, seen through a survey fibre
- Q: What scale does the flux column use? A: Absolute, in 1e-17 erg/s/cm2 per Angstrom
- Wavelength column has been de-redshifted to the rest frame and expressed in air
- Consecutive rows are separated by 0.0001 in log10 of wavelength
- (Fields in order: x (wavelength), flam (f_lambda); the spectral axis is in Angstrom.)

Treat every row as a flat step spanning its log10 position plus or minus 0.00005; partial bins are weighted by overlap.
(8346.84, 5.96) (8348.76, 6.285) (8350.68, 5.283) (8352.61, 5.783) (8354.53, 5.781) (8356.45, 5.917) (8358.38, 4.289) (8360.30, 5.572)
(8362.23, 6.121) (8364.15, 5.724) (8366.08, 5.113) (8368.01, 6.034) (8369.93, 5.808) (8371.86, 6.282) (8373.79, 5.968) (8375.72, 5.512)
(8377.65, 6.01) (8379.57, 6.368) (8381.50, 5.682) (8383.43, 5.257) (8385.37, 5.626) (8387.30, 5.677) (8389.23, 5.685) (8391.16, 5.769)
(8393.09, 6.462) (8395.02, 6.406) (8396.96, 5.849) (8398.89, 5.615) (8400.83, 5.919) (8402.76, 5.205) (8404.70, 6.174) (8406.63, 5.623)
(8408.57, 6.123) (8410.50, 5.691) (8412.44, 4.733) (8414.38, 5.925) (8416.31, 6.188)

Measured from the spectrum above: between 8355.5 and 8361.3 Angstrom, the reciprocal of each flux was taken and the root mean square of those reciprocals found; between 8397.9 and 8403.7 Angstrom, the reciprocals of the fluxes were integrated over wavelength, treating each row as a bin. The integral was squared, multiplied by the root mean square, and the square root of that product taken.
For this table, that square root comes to 0.5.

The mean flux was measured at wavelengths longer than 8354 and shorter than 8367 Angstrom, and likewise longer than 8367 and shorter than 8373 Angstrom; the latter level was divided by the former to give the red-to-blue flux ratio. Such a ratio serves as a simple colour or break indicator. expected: 1.10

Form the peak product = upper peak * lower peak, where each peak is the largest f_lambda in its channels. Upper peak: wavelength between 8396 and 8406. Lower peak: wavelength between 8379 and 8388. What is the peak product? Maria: 39.3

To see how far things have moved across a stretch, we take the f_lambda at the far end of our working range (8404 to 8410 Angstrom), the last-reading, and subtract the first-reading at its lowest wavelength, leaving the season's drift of -0.05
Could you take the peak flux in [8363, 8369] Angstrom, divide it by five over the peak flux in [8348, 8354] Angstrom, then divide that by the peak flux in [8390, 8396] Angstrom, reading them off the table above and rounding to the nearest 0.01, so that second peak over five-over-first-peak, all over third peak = 1.17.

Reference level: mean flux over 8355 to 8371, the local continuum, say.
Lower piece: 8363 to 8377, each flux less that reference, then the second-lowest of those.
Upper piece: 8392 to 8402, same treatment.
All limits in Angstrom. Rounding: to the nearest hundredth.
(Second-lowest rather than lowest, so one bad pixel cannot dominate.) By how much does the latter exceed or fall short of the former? 0.34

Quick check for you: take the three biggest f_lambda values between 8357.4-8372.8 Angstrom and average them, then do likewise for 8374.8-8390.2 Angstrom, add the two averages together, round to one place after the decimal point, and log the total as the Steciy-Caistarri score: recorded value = 12.2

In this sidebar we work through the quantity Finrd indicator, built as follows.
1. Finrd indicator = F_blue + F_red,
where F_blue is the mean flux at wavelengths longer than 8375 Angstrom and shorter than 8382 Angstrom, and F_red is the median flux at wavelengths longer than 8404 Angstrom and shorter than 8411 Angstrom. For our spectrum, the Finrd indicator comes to 11.8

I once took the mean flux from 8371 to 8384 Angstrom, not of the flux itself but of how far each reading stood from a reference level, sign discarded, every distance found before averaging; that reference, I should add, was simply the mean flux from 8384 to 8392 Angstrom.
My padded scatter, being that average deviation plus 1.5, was 1.86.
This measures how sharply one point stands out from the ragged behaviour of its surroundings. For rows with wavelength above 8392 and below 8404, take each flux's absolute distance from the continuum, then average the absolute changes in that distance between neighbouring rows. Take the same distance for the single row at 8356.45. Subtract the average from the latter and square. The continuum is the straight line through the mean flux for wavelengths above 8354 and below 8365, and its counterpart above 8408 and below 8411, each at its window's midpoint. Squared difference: 0.00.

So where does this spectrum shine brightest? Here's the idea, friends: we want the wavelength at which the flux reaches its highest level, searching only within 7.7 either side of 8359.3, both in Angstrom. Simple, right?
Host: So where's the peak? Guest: 8362.23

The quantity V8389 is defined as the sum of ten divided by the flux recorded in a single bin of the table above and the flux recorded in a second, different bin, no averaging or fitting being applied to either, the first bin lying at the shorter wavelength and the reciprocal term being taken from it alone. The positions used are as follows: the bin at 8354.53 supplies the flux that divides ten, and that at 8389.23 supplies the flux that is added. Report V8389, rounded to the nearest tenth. 7.4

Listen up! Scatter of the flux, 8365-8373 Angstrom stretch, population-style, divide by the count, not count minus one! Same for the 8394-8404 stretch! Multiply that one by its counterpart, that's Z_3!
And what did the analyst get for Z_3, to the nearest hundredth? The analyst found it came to 0.17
